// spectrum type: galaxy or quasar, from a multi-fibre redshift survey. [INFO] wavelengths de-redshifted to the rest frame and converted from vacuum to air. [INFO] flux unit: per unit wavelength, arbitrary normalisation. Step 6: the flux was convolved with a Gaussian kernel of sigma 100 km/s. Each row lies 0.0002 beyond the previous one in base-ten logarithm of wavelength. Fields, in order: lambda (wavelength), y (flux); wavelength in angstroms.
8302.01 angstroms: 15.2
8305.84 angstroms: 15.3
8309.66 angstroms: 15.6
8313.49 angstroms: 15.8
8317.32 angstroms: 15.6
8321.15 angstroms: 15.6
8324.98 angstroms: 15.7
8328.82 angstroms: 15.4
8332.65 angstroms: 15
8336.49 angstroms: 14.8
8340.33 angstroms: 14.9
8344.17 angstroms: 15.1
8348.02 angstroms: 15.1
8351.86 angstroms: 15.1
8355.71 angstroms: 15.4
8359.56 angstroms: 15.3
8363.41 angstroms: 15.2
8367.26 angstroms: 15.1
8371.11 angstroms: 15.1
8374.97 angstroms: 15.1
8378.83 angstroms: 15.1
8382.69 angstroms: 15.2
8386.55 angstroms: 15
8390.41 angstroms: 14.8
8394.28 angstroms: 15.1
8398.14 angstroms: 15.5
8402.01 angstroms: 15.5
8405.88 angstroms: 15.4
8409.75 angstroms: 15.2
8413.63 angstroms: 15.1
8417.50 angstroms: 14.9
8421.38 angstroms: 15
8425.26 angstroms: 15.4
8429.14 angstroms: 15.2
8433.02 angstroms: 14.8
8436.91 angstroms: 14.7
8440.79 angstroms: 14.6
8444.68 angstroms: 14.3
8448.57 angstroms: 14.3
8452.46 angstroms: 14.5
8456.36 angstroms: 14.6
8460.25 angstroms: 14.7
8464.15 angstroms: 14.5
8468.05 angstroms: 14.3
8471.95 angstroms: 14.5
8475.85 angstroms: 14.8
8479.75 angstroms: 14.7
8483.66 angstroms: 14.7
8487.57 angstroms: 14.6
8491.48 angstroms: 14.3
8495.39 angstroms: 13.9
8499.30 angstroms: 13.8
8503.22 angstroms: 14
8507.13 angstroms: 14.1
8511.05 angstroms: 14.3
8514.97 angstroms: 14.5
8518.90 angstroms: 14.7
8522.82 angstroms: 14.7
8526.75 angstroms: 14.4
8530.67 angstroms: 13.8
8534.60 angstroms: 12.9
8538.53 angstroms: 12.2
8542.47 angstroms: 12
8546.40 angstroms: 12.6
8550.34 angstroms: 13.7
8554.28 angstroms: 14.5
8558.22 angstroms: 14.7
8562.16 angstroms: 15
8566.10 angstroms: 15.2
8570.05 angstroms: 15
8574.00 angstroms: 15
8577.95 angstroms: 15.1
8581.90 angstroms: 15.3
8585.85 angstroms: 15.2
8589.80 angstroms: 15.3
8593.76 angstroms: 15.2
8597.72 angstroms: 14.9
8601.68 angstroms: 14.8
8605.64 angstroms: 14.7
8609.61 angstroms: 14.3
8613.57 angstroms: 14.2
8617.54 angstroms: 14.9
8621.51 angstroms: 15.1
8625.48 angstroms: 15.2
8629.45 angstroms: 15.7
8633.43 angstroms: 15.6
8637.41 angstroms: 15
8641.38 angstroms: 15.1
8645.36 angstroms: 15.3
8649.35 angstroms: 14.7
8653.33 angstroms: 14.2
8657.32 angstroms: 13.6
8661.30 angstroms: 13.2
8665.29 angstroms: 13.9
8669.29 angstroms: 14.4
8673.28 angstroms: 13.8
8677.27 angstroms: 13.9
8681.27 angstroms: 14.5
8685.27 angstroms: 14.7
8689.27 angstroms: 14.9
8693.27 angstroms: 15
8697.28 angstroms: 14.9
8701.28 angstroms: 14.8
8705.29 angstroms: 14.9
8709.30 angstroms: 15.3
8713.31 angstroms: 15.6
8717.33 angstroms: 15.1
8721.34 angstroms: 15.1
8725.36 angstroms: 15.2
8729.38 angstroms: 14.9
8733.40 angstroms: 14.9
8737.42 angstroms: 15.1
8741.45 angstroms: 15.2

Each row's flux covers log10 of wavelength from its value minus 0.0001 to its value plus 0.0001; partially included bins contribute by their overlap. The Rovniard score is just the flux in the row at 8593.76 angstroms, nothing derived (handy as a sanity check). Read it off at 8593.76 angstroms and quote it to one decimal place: 15.2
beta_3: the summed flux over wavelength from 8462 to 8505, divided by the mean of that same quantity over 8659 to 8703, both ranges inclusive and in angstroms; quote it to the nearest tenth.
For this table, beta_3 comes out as 11.0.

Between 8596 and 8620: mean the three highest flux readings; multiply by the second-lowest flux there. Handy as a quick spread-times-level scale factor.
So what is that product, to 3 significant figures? 213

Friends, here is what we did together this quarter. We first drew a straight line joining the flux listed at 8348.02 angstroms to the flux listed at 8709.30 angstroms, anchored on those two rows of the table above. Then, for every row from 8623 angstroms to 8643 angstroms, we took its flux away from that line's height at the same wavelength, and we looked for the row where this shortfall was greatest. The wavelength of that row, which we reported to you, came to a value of 8637.41 angstroms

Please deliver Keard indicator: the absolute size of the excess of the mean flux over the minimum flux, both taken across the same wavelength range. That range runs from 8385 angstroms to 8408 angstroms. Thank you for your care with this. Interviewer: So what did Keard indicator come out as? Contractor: 0.42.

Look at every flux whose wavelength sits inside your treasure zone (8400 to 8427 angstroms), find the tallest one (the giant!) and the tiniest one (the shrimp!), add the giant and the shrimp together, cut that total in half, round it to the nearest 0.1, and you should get 15.2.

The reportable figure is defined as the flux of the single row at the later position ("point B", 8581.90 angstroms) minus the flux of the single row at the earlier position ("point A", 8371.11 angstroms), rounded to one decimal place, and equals 0.2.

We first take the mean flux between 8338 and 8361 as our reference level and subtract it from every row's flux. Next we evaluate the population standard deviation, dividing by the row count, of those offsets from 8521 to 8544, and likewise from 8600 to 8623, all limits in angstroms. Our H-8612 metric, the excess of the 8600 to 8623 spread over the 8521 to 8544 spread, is -0.72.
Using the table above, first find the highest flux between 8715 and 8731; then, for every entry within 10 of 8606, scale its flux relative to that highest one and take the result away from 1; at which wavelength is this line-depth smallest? 8597.72 angstroms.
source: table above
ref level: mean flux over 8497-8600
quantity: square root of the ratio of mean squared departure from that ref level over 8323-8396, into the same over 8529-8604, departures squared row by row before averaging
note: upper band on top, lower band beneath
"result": 1.3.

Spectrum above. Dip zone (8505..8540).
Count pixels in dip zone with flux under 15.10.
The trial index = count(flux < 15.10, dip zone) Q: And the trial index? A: 9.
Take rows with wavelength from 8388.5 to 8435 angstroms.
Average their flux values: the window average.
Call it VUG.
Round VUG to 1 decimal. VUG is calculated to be 15.2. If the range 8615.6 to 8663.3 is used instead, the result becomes 14.8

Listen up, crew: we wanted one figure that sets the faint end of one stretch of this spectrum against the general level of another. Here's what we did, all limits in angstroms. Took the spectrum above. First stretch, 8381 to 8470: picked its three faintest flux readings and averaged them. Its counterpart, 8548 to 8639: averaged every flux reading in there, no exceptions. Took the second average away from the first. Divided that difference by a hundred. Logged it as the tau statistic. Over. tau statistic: -0.006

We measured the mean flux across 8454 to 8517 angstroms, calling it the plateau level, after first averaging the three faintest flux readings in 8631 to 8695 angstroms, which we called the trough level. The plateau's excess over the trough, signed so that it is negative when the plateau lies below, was 0.86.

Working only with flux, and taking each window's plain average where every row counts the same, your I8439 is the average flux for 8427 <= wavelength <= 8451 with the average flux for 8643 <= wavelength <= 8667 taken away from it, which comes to 0.5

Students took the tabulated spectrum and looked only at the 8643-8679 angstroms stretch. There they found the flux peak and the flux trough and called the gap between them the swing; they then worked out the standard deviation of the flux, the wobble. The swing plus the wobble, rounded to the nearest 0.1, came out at 2.7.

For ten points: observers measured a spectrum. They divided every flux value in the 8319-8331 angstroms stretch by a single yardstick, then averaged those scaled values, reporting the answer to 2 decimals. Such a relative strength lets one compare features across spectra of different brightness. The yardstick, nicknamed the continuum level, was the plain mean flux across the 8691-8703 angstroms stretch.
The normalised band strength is 1.04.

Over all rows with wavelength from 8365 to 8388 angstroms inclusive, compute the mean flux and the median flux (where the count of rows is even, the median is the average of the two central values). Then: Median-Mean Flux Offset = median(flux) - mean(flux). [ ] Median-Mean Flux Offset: 0.00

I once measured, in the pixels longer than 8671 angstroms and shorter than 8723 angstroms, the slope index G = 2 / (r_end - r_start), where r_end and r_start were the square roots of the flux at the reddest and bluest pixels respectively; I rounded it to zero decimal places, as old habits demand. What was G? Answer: 12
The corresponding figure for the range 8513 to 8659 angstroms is -17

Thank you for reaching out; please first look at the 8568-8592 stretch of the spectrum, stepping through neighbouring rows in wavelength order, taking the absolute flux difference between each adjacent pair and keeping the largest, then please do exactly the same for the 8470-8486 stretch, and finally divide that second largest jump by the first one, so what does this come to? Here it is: 1.5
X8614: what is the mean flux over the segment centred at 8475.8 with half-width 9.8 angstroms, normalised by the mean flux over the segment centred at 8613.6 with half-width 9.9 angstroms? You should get 1.00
